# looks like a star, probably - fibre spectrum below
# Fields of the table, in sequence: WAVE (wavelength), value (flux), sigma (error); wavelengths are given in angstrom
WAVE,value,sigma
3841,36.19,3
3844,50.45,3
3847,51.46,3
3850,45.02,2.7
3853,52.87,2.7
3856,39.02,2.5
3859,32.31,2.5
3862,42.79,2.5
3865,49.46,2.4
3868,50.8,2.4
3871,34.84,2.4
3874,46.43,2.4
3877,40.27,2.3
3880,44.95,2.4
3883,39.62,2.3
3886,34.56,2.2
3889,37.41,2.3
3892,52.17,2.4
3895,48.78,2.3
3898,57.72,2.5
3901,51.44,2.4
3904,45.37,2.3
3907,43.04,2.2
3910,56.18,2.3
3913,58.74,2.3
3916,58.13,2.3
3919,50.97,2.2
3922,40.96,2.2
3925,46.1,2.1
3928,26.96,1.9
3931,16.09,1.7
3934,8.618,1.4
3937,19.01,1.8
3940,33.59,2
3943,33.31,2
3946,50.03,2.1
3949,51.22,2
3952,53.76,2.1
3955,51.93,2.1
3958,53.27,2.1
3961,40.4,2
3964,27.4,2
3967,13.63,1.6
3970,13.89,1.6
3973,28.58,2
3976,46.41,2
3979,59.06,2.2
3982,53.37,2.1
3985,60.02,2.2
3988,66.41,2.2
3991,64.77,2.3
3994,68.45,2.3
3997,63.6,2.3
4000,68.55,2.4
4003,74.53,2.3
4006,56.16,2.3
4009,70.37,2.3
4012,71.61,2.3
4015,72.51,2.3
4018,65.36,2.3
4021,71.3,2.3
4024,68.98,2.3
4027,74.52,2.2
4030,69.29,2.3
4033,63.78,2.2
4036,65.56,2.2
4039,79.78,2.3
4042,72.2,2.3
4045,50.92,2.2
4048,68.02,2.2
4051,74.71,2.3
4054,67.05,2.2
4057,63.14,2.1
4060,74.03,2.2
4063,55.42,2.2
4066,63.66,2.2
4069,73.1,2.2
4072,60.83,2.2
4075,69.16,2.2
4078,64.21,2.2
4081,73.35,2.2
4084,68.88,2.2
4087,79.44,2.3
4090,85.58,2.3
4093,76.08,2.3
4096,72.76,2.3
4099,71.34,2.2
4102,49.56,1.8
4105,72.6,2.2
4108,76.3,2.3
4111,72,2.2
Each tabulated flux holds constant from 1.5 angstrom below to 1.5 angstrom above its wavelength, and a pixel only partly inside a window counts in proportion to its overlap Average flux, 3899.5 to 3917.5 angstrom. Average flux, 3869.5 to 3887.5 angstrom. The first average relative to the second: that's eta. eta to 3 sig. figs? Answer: 1.30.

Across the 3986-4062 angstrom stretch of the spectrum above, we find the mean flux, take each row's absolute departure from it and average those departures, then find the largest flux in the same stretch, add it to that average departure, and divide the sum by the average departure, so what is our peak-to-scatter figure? 19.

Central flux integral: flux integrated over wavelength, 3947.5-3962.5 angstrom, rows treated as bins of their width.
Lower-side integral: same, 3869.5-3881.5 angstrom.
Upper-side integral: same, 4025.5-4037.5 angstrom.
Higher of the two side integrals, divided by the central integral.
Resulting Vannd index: 1.1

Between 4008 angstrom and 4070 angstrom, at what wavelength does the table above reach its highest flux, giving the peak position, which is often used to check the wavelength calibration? 4039 angstrom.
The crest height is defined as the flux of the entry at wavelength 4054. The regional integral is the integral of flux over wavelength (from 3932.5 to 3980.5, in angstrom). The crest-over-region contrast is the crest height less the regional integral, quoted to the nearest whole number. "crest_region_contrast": -1685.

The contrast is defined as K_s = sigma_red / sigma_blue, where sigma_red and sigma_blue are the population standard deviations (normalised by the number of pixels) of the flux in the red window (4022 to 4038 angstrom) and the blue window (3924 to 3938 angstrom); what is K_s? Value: 0.29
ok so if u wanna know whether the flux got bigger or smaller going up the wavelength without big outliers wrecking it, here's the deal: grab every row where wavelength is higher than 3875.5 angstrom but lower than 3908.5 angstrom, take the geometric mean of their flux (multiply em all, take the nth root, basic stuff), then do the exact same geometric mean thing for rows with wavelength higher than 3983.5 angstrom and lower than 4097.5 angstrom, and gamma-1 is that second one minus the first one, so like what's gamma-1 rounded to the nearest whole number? 24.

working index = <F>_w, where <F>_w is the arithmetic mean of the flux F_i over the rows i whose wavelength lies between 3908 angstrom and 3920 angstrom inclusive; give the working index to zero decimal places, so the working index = 56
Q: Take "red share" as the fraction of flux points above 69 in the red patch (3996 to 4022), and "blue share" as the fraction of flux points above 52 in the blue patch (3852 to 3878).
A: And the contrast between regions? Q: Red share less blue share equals 0.4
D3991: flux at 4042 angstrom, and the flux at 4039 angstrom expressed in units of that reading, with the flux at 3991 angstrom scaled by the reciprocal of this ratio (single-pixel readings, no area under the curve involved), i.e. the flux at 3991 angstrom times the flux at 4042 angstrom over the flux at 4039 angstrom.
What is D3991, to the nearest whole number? 59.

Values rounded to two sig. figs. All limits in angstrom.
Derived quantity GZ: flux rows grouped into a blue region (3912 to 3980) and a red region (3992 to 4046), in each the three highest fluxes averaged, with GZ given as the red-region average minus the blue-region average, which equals 18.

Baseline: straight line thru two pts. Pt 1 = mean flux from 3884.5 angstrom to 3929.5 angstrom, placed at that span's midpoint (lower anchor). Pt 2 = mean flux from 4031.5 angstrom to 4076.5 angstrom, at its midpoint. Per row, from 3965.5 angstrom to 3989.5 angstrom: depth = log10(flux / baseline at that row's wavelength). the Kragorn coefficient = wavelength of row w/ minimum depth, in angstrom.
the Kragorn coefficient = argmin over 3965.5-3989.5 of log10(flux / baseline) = 3967 angstrom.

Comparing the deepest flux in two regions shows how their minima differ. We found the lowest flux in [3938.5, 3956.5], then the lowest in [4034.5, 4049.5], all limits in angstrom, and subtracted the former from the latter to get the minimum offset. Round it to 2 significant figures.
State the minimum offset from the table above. 18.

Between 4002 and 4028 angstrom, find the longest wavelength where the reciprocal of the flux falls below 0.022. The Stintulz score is 4027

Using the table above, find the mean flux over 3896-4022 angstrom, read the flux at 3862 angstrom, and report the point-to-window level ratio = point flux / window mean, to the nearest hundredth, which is 0.87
